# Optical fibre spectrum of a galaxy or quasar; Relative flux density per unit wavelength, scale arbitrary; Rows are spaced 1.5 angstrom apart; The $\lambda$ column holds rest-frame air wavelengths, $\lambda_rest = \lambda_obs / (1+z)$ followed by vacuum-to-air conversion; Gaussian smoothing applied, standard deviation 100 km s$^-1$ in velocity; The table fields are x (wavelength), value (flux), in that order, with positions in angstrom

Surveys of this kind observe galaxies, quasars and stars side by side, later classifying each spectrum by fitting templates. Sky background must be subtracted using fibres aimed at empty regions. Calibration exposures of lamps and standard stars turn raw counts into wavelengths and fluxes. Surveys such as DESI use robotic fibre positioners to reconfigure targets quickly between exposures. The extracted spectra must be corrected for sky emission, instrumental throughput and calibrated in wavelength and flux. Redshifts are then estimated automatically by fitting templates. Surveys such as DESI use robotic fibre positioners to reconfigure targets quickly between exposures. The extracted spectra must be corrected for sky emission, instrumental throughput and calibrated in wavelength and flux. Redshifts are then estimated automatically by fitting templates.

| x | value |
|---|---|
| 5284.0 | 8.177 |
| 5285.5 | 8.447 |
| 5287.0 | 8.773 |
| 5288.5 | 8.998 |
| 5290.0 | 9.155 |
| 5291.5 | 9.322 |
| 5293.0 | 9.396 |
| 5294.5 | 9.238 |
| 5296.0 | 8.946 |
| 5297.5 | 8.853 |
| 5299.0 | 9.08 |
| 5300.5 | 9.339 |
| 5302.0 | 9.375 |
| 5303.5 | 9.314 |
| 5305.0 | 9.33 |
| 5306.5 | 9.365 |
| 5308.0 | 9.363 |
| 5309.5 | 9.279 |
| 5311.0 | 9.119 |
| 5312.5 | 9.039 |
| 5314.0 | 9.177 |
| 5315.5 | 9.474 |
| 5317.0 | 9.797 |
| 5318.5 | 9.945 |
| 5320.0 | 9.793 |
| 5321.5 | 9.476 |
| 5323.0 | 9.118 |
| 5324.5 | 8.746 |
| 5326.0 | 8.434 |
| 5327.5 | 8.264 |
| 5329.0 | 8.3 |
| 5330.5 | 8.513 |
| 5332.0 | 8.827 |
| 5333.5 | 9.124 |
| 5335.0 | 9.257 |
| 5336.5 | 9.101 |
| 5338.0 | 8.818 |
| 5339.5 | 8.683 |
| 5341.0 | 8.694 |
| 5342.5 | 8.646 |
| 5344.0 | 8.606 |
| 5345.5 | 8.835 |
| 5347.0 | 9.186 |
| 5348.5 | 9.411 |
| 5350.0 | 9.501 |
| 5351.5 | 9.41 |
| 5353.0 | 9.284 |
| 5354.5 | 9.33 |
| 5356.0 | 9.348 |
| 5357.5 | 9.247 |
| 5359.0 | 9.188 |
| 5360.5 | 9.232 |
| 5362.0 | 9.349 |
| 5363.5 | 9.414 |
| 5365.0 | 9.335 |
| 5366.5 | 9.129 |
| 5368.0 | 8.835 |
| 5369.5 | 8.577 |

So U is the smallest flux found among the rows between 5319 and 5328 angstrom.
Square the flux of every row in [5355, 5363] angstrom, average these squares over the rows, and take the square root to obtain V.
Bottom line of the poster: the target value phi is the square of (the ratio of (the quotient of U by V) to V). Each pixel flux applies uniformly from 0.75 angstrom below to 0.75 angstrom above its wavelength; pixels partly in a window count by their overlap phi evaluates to 0.0092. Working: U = 8.264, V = 9.3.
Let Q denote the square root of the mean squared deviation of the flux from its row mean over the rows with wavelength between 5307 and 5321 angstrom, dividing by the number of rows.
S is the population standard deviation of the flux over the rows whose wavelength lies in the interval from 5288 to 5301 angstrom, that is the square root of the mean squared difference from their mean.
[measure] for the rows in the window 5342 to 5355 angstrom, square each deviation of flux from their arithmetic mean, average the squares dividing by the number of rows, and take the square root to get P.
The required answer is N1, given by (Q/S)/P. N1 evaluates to 5.3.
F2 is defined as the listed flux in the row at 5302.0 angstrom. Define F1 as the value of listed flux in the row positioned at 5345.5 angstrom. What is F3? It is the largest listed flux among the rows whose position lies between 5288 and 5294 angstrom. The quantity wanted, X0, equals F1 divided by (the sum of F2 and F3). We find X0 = 0.471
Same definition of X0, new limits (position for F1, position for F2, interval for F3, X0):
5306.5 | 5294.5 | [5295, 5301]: 0.504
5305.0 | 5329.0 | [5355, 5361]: 0.529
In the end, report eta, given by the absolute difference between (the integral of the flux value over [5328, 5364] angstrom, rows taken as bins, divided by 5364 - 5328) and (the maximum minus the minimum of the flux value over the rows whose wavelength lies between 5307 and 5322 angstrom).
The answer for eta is 8.14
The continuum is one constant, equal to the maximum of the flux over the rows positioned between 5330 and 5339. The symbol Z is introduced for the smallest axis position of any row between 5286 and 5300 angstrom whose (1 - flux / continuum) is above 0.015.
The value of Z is 5287.0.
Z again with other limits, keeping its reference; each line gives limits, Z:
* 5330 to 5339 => 5330.5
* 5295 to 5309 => 5296.0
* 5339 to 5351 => 5339.5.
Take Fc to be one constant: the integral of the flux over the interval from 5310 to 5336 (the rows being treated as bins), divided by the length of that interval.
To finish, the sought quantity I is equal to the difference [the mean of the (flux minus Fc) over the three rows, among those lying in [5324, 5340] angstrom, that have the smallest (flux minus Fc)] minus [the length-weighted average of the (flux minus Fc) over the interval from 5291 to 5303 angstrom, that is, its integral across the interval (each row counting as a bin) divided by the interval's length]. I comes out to -0.86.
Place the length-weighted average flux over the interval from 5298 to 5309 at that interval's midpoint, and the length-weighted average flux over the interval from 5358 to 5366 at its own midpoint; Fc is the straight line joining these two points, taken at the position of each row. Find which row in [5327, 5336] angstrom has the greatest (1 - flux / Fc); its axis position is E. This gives 5327.5 angstrom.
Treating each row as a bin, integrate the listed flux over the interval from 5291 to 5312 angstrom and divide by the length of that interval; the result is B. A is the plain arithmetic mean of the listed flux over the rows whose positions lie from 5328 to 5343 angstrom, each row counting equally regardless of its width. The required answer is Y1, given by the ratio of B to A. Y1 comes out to 1.05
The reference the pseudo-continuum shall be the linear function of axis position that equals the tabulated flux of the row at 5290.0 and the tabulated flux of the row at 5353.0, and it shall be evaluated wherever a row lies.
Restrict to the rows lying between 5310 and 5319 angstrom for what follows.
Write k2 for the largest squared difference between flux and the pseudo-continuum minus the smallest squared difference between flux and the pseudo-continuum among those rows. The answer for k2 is 0.5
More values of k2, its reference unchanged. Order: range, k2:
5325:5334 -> 0.9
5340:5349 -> 0.4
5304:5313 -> 0.0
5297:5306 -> 0.1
